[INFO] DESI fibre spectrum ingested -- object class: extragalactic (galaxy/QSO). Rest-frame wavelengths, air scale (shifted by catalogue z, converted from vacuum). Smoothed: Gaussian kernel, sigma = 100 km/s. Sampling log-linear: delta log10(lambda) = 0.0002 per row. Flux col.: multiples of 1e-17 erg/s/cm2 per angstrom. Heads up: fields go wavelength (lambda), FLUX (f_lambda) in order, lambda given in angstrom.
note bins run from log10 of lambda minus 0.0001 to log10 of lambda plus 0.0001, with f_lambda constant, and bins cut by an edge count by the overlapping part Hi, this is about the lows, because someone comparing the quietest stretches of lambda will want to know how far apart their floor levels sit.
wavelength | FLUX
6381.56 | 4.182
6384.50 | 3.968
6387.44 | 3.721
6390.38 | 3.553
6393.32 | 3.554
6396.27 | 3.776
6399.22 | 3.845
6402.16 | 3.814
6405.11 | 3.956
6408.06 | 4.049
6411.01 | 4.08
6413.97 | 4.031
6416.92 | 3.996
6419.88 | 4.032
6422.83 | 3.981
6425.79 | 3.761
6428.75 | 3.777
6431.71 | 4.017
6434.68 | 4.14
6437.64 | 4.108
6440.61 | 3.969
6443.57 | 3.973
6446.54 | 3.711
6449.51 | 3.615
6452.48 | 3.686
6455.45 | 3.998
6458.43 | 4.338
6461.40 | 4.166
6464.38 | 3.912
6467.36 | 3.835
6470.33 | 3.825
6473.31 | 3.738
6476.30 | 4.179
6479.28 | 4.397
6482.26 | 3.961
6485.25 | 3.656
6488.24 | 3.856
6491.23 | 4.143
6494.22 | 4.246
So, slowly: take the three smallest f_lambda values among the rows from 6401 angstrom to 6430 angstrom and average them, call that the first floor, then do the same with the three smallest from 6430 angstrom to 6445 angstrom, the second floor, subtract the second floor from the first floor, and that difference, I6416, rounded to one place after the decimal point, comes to -0.2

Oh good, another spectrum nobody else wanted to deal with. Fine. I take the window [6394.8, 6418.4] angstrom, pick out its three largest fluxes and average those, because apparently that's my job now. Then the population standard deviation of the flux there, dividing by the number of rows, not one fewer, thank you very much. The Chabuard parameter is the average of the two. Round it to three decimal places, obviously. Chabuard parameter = 2.081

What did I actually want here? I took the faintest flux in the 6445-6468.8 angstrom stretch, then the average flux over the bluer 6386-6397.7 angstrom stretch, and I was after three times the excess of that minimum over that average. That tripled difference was -0.1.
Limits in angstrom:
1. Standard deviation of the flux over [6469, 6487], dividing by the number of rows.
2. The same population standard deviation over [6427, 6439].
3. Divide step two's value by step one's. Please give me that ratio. 0.55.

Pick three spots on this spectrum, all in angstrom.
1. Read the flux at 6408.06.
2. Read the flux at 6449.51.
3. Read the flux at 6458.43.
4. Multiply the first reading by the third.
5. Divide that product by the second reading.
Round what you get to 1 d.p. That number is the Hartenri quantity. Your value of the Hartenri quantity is 4.9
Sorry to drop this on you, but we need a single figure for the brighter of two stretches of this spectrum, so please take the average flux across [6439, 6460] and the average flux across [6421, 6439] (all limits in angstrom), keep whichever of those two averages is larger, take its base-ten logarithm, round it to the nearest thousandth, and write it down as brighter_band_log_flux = 0.598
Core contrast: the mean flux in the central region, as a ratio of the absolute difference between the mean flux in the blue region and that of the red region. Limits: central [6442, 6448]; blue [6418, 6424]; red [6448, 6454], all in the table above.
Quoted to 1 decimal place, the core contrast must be 10.8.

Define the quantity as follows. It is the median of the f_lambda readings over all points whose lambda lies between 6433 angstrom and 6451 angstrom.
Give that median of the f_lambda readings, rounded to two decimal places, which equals 3.97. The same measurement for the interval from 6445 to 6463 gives 3.85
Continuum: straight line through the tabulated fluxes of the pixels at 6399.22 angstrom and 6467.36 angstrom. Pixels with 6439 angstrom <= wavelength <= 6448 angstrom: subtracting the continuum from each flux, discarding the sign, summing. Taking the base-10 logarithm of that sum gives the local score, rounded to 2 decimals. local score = -0.41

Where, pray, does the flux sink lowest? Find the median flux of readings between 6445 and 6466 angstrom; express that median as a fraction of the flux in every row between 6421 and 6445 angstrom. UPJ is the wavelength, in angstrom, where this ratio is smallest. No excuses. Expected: 6434.68 angstrom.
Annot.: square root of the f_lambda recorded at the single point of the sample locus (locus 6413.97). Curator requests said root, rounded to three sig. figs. 2.01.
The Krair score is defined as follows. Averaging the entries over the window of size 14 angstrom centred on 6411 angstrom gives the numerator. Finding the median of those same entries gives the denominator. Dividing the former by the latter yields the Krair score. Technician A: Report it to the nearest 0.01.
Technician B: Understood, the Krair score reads 1.00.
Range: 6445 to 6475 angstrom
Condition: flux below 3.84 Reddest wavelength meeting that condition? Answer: 6473.31 angstrom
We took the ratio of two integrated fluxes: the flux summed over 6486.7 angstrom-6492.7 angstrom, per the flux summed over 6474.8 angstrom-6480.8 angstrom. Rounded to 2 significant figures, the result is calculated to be 0.93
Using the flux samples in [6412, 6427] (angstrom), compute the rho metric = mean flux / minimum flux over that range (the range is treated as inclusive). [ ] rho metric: 1.05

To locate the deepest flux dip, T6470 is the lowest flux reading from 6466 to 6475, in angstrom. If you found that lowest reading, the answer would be 3.738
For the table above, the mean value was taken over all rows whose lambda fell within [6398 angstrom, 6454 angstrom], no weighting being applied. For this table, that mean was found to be 3.92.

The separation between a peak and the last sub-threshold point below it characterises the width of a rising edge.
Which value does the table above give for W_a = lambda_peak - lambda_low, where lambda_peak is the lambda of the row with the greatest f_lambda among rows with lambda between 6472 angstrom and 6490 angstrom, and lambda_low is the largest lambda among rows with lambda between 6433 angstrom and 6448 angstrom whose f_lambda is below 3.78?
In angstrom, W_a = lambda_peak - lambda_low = 32.7 angstrom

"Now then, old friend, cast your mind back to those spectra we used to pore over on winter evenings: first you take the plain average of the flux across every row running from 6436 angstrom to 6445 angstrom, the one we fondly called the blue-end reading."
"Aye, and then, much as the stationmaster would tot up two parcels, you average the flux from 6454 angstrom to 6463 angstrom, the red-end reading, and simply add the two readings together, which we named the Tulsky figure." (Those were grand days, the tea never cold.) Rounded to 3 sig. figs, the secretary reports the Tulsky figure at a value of 8.18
